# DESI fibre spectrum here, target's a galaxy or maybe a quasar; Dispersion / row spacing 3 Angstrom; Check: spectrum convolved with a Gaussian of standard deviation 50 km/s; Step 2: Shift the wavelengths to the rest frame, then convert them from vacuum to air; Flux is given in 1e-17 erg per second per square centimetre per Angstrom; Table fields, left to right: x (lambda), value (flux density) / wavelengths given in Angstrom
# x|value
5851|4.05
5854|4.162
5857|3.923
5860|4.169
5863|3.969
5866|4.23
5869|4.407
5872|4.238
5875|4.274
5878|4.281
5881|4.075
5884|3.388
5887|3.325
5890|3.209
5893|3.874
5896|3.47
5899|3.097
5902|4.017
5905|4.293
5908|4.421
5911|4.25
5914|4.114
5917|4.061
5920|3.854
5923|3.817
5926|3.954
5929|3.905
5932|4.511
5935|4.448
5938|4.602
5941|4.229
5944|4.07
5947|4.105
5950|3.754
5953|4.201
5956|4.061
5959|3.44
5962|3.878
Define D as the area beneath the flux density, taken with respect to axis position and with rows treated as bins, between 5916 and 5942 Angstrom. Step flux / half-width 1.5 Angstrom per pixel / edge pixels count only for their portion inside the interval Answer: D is 108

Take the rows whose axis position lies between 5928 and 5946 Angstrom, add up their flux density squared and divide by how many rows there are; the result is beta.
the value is 18.5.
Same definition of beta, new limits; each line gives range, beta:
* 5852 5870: 17.2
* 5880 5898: 12.7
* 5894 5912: 15.6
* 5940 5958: 16.6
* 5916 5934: 16.2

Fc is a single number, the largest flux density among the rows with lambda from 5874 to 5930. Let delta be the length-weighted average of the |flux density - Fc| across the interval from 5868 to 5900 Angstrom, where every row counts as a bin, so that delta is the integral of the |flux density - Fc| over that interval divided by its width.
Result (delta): 0.63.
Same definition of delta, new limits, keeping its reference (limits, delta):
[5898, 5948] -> 0.34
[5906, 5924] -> 0.32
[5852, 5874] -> 0.26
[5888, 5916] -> 0.57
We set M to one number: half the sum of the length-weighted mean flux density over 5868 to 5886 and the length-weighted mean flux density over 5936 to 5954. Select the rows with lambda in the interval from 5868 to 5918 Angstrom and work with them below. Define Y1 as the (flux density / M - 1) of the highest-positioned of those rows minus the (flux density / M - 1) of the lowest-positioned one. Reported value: -0.08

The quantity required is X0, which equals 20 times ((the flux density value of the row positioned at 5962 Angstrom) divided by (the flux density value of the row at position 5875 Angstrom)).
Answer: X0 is 18.1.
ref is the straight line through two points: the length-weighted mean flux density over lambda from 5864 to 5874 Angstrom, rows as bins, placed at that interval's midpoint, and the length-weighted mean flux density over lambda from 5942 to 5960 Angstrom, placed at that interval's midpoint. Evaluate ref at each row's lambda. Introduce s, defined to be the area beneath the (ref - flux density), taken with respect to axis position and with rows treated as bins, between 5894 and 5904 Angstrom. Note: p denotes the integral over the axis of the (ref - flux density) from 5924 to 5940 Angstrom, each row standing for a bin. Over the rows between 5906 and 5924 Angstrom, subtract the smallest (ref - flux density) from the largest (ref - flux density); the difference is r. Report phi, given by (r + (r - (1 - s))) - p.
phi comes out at 10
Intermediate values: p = -3.8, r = 0.55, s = 6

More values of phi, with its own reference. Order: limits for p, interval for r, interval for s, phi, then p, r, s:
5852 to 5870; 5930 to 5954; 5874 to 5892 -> 6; 3.1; 0.80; 9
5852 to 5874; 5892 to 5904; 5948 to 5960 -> -2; 3.1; 0.93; 1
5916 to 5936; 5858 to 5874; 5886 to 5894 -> 6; -0.3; 0.46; 6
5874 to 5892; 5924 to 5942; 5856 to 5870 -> -6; 8.5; 0.73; 2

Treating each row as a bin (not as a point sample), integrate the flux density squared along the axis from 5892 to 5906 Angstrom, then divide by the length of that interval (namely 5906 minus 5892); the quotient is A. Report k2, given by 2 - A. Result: -12.1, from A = 14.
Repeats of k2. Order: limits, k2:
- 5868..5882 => -16.1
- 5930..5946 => -17.0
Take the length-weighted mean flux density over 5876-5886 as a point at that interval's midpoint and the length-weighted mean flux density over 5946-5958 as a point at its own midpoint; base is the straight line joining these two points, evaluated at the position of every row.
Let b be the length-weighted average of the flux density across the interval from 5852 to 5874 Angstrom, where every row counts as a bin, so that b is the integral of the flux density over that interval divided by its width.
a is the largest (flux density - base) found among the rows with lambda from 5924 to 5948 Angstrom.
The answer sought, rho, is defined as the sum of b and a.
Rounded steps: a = 0.619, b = 4.16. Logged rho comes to 4.78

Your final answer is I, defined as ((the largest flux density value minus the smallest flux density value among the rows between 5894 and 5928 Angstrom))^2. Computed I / 1.8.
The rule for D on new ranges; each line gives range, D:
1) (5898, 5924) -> 104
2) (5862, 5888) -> 105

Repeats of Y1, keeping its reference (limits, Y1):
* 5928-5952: -0.04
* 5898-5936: 0.33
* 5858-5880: 0.03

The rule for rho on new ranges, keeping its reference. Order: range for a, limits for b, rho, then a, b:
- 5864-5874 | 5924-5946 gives 4.75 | 0.521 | 4.23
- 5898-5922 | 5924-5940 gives 4.75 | 0.480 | 4.27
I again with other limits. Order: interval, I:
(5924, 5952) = 0.7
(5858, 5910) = 1.8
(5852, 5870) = 0.2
